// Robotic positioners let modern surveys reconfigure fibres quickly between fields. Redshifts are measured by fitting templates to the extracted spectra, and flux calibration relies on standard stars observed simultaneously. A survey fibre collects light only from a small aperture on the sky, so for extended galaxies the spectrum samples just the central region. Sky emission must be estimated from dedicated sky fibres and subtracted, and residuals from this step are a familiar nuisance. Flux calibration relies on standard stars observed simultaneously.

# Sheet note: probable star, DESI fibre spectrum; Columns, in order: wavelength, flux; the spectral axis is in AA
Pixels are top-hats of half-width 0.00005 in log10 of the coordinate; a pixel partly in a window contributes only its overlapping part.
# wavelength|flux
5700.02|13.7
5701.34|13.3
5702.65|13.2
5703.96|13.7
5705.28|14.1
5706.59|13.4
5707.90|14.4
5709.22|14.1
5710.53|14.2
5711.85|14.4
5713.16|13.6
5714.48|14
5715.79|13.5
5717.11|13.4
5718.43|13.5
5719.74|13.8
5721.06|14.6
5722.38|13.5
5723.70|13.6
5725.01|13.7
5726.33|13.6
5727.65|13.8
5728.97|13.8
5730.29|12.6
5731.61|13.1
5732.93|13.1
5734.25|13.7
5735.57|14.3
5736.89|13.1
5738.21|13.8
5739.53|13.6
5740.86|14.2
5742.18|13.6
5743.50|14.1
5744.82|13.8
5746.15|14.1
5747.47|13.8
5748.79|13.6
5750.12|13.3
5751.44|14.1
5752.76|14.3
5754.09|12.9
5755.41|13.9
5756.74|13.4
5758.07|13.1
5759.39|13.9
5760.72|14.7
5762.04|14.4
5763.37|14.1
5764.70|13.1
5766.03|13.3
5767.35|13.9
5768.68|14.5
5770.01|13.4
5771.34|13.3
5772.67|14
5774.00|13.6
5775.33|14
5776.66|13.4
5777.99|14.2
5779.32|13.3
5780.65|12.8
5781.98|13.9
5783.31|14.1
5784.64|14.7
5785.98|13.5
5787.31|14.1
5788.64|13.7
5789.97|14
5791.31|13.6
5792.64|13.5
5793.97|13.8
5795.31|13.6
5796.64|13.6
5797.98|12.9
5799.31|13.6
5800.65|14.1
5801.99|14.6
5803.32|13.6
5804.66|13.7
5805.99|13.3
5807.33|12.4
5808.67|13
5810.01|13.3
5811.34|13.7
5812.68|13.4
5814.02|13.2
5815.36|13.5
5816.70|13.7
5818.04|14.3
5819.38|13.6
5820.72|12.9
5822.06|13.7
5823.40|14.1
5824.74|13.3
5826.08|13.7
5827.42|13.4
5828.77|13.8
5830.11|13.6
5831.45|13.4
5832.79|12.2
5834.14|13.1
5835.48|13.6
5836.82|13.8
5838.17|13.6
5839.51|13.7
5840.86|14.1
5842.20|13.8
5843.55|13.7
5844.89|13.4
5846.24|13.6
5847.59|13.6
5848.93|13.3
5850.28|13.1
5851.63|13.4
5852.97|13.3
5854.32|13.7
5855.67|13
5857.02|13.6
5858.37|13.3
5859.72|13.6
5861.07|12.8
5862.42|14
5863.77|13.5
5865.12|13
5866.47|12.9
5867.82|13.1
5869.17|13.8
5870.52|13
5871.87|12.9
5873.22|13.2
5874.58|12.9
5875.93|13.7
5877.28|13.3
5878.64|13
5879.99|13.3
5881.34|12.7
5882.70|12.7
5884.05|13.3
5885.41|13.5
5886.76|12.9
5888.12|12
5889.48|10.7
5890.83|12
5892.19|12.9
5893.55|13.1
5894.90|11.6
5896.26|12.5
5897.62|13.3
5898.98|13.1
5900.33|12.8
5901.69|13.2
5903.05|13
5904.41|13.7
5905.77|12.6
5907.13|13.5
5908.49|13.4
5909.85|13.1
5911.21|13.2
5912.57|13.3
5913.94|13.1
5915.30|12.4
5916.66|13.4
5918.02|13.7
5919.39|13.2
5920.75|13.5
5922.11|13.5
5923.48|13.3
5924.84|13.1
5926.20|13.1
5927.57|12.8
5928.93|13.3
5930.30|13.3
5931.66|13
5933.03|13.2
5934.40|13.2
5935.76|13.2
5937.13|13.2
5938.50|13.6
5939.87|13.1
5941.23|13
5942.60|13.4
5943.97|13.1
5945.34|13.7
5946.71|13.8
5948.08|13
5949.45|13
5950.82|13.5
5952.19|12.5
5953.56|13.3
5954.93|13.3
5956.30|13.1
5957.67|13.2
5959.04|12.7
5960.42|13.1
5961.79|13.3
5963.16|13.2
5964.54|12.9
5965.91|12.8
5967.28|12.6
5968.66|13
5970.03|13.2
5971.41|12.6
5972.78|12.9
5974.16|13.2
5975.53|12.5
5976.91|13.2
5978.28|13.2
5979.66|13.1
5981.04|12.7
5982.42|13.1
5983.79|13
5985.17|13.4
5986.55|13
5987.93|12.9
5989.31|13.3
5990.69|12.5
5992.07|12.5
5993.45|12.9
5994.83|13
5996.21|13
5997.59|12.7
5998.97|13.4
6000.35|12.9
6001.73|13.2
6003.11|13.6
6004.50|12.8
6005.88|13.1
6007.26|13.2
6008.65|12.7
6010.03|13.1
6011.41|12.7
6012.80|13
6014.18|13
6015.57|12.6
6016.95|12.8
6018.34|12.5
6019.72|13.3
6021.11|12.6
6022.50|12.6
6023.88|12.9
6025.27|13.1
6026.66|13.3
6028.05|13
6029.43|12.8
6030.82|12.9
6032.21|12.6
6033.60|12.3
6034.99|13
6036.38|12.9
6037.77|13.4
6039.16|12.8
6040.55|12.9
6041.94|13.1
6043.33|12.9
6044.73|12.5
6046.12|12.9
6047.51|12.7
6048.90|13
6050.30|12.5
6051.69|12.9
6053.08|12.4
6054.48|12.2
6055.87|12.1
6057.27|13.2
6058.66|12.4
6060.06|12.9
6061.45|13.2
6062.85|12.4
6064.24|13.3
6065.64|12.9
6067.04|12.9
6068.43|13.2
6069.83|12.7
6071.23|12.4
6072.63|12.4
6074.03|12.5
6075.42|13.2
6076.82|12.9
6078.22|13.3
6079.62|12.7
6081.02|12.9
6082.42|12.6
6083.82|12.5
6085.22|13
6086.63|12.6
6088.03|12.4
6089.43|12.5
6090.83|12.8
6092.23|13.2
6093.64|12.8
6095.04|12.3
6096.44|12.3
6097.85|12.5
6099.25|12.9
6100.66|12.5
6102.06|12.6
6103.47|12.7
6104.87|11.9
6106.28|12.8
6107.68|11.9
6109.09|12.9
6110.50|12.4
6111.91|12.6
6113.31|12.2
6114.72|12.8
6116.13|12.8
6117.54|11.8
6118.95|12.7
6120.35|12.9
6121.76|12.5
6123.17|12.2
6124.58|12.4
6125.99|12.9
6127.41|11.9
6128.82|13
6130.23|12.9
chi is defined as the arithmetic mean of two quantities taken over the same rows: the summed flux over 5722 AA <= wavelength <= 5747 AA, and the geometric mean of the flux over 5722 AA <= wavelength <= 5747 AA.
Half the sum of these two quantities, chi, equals 136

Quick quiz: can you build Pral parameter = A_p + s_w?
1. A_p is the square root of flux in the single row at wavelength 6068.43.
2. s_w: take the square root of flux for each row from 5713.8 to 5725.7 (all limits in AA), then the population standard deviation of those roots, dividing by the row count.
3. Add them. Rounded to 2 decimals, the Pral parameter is 3.68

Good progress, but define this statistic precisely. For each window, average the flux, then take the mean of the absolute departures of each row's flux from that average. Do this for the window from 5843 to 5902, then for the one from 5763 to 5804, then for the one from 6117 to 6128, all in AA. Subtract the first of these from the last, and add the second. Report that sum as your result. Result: 0.29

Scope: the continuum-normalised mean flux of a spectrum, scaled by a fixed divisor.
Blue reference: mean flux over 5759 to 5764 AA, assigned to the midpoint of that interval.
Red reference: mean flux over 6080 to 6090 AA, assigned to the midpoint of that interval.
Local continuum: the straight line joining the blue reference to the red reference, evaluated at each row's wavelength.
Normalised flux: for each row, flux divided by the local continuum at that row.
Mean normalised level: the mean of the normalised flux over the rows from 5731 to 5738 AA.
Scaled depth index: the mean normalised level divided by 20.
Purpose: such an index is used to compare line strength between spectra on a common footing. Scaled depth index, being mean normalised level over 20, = 0.0467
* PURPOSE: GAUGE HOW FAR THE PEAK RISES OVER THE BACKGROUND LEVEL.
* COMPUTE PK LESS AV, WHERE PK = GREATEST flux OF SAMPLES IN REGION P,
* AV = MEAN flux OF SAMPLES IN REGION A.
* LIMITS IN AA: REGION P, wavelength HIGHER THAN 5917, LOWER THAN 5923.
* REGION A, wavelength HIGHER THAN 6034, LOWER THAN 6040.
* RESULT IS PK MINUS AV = 0.7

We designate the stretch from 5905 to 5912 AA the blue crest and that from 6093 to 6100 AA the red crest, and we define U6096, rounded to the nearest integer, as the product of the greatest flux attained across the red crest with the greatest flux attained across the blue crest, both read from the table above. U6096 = 174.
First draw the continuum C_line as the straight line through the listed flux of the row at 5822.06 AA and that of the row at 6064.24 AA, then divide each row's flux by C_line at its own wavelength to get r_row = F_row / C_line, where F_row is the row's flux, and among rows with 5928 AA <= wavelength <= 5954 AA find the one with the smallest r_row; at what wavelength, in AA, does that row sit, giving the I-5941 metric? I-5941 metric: 5952.19 AA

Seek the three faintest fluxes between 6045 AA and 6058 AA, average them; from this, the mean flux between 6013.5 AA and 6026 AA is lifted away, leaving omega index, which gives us -0.59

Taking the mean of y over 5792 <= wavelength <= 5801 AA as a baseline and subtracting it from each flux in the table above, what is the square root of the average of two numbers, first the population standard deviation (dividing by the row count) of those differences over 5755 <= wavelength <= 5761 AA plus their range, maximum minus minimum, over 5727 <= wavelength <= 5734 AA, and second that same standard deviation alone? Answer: 1.1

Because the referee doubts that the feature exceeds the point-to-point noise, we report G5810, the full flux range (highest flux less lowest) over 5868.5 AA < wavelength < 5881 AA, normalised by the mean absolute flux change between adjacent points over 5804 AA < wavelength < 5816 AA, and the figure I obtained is 2.1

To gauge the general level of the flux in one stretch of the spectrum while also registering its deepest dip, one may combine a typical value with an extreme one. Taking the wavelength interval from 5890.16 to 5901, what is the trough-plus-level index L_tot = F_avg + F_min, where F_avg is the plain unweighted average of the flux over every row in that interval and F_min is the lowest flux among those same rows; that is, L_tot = 24.3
